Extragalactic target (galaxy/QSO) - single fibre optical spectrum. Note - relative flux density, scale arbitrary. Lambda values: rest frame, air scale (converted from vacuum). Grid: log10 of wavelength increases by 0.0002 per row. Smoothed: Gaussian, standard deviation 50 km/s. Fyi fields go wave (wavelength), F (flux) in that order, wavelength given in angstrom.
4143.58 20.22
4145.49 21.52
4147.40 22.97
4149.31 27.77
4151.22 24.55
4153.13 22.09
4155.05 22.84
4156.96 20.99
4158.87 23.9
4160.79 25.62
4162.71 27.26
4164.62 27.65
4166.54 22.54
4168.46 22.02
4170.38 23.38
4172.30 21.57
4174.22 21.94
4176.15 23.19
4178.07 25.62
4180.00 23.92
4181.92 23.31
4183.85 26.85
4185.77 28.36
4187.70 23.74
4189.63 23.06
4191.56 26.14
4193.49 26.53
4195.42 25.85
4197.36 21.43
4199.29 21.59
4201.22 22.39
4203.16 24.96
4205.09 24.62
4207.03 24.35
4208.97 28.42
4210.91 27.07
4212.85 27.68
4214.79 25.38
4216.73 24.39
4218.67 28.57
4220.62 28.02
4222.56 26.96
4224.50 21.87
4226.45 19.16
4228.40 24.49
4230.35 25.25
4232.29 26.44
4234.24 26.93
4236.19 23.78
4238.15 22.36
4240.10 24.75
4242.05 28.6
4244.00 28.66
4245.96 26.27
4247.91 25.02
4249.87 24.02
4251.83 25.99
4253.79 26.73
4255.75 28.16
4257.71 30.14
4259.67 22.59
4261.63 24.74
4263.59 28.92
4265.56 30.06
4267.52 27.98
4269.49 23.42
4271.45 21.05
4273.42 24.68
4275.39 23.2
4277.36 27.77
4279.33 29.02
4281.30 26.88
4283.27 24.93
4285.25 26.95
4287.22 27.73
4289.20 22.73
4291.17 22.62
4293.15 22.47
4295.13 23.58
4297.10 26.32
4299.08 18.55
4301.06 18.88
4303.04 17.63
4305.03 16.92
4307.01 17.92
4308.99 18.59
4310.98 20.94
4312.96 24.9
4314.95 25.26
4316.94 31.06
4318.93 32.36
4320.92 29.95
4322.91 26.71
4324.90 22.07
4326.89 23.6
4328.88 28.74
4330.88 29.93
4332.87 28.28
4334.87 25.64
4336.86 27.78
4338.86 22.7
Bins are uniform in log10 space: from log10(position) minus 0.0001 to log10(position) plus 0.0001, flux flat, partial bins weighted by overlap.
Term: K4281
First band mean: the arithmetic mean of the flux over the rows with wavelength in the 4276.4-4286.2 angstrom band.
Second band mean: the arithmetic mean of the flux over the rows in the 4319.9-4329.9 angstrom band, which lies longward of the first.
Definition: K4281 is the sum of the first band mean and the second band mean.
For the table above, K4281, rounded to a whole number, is 53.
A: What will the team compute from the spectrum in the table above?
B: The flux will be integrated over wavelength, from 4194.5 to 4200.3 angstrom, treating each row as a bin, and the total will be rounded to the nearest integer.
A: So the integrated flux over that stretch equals 133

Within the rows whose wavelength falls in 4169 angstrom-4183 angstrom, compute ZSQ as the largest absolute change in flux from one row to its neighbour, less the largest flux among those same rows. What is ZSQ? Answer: -23.2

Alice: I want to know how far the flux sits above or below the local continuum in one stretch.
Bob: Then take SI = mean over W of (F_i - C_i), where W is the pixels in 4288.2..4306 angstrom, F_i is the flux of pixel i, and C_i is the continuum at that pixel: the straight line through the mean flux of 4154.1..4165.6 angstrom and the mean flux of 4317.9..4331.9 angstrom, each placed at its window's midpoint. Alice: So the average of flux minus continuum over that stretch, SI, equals -6.1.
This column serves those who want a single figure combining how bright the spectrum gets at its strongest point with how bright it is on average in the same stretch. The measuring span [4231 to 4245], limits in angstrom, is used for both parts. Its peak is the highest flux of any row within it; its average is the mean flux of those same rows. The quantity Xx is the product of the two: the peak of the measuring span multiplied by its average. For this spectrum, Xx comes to 743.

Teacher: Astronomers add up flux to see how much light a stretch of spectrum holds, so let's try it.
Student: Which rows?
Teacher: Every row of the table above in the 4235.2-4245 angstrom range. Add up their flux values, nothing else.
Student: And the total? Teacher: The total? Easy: 128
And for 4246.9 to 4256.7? 130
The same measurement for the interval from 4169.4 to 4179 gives 116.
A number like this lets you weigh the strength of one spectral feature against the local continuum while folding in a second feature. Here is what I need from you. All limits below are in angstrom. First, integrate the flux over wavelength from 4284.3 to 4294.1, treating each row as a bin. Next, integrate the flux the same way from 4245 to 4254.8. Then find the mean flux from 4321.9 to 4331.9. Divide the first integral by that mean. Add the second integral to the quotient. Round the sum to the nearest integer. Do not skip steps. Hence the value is 260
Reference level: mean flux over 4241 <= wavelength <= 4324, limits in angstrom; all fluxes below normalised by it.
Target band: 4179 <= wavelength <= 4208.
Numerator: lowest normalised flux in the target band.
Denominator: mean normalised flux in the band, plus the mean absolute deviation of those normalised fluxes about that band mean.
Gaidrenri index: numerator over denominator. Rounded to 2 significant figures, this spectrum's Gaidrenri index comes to 0.82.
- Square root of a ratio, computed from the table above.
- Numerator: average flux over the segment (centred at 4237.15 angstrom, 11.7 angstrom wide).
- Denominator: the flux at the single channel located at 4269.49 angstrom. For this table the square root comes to 1.04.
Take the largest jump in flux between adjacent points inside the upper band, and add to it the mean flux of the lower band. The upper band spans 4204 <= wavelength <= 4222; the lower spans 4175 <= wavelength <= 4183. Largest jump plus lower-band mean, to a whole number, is 28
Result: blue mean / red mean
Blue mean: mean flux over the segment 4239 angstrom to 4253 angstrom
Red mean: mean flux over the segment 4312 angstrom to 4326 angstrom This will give 0.95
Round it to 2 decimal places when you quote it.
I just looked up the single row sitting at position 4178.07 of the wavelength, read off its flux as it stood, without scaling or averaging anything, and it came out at 25.62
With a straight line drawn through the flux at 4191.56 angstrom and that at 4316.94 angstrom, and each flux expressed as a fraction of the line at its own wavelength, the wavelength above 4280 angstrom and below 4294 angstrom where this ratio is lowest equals 4293.15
